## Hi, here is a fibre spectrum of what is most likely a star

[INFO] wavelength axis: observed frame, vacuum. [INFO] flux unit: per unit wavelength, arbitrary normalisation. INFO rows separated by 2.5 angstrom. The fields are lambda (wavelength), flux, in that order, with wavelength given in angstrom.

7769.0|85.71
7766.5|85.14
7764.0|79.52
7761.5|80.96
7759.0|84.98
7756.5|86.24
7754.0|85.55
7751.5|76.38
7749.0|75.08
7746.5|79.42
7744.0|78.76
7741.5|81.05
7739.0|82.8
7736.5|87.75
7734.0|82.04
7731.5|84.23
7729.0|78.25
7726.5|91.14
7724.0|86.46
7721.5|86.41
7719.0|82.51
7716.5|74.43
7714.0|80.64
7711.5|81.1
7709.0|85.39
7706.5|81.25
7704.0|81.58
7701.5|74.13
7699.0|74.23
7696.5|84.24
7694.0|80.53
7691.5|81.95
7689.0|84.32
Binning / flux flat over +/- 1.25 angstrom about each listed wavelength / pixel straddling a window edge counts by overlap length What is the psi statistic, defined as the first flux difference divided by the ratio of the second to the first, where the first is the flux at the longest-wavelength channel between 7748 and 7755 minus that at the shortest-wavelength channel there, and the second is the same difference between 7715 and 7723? 9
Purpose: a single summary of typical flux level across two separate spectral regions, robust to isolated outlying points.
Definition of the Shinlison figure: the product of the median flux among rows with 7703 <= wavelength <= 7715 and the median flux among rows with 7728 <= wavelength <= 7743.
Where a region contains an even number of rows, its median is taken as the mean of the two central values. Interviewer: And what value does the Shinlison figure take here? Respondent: 6697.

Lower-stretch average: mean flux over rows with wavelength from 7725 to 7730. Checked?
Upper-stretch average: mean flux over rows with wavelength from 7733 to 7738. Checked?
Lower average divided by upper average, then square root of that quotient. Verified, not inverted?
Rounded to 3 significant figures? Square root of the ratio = 1.00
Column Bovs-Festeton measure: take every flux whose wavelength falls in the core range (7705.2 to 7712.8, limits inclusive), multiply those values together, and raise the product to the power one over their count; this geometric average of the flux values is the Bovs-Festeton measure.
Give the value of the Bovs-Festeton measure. 82.6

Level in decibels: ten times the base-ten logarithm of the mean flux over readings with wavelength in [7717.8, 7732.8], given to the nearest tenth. 19.3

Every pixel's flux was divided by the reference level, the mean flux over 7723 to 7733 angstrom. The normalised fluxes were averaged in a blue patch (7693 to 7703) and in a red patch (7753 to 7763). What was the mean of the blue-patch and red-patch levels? 0.957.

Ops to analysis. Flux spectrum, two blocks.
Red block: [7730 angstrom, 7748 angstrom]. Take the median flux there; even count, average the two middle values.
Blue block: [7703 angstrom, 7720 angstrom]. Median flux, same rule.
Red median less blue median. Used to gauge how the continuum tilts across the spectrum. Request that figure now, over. 0.8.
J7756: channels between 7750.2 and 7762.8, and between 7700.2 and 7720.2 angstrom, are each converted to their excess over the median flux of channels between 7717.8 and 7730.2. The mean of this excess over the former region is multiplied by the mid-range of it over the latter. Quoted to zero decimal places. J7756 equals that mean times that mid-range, 24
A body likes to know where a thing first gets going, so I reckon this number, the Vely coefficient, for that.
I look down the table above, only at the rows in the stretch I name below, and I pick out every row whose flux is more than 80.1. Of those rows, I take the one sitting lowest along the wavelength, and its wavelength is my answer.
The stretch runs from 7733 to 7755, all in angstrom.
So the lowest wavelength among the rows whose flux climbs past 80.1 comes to 7734.0 angstrom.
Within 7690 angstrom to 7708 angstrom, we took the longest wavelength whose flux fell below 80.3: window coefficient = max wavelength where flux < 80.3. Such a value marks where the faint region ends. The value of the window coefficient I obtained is 7701.5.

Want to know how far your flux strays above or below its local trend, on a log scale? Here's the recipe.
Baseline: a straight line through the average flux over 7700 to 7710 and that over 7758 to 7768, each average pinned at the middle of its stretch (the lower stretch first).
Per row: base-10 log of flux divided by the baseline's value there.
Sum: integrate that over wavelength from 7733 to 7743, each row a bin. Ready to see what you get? 0.09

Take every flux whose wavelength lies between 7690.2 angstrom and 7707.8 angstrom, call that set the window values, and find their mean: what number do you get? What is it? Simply 80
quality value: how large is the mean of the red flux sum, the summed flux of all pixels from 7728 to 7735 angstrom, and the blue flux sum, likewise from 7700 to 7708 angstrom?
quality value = 241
